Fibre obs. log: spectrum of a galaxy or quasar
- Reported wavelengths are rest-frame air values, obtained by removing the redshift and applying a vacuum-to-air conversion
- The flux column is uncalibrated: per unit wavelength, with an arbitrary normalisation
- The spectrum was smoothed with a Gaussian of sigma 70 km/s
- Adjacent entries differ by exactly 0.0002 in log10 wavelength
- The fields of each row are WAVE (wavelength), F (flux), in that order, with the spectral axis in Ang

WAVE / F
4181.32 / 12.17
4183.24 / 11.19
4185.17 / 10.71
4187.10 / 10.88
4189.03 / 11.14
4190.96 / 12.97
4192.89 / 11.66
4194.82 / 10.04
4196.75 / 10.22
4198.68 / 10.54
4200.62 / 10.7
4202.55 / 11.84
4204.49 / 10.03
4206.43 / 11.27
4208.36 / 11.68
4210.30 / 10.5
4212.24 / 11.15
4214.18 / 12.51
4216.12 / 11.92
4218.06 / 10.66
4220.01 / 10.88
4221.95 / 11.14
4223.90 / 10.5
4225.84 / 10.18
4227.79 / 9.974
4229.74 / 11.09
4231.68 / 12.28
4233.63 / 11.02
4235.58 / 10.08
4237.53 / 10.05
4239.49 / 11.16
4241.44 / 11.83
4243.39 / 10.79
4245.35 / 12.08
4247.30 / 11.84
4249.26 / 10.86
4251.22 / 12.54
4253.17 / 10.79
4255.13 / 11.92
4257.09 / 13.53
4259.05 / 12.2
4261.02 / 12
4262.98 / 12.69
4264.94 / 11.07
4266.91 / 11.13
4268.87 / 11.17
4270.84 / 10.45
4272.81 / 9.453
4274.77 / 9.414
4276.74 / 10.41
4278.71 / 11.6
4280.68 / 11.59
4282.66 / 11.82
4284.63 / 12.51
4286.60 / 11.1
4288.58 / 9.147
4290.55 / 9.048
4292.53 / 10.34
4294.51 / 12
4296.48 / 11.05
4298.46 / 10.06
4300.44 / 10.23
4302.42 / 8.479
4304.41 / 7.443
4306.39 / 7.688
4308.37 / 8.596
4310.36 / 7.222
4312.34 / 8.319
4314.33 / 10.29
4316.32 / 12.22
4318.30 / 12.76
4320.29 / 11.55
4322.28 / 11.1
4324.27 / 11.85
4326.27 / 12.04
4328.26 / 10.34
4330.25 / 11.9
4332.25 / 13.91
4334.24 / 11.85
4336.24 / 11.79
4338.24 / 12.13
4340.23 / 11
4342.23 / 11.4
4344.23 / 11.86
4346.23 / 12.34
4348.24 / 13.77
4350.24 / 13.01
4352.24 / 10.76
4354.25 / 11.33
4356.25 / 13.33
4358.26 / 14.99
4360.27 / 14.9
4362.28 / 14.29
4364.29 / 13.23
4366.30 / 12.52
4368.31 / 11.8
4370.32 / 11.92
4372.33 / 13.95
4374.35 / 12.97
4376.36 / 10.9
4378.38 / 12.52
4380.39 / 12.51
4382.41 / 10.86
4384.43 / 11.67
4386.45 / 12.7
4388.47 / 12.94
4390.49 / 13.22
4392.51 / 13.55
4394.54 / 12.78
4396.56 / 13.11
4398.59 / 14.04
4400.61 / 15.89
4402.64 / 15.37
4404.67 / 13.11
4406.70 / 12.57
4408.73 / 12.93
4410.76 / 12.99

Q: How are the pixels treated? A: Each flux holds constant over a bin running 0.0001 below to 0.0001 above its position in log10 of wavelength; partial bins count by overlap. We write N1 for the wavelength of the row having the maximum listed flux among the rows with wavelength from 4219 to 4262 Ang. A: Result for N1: 4257.09 Ang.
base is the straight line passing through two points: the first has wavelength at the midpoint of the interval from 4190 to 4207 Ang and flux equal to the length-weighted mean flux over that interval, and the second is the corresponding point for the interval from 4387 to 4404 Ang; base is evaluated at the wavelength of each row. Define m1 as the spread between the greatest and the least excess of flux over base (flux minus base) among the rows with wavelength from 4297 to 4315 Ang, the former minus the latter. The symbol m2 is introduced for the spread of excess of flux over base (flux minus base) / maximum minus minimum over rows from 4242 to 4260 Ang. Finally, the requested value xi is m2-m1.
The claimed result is -0.5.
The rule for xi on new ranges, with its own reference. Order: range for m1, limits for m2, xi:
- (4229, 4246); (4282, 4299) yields 1.2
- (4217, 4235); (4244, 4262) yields 0.4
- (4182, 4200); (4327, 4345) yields 0.5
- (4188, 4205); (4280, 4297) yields 0.4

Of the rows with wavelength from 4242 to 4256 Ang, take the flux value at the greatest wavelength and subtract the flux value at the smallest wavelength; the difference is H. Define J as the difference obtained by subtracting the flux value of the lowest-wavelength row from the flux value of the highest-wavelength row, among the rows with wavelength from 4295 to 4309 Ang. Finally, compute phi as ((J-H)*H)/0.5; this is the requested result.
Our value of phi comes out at -8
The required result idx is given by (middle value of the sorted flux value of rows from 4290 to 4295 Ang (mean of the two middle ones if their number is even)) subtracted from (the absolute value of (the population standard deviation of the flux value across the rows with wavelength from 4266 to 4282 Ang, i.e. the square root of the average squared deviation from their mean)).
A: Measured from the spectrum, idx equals -9.5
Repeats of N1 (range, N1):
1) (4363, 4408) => 4400.61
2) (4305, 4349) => 4332.25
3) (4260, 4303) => 4262.98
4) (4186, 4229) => 4190.96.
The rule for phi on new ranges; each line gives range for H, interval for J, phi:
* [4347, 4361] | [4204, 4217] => 2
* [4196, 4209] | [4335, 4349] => 2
